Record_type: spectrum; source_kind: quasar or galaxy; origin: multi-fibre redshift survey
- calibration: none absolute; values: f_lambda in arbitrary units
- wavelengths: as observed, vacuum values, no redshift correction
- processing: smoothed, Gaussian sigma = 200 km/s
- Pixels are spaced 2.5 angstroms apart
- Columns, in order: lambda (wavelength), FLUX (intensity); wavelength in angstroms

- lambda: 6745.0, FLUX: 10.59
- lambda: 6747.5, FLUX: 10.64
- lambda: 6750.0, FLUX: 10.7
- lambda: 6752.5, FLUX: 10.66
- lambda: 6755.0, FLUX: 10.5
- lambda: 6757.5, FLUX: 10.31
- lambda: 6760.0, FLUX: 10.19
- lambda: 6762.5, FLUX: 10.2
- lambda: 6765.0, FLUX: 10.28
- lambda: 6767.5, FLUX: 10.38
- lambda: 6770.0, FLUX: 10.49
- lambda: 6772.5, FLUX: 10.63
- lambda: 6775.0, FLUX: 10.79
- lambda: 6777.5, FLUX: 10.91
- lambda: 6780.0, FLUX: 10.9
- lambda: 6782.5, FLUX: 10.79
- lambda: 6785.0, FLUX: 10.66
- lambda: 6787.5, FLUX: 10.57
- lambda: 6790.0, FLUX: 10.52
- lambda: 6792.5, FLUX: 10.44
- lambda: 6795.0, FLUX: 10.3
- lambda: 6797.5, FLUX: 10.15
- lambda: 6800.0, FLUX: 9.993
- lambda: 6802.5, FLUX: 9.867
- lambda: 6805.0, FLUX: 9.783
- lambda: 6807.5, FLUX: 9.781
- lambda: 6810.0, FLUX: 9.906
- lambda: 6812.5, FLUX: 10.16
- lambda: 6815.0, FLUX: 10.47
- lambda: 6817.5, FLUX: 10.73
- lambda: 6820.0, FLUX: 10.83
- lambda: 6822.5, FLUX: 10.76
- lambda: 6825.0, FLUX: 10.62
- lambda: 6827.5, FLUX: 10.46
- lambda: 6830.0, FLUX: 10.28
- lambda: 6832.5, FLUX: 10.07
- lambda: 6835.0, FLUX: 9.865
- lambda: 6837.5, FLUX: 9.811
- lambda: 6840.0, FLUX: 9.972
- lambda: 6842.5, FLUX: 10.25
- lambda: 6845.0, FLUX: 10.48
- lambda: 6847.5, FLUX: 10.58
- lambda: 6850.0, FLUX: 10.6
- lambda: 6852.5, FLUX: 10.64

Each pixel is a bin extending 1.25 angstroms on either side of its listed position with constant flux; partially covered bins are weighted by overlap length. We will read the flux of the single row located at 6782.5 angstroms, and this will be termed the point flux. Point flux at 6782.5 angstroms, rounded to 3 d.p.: 10.790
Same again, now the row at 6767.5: 10.380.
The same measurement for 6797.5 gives 10.150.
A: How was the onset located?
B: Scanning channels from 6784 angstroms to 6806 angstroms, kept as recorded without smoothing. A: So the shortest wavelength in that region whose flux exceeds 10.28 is 6785.0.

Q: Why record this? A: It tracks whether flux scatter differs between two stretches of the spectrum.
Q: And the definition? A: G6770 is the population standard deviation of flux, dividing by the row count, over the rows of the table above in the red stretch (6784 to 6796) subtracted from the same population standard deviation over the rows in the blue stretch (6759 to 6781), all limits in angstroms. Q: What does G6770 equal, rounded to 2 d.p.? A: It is 0.15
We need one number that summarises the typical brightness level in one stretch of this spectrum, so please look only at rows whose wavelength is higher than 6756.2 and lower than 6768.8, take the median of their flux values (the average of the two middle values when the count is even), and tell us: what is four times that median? 41.1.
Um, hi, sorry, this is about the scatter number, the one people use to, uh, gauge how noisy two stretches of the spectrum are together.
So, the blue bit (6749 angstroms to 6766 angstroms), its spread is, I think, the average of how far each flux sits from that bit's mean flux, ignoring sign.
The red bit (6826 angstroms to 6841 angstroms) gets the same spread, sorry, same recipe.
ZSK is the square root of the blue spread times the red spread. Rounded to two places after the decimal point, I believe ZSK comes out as 0.19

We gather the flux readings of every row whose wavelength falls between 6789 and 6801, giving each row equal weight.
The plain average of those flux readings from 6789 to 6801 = 10.3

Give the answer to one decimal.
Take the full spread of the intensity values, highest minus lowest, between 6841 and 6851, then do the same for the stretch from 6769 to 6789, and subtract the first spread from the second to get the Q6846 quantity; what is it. 0.1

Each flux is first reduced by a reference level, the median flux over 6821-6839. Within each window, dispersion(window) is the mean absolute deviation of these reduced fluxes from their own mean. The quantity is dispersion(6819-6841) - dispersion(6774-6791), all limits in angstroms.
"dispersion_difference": 0.20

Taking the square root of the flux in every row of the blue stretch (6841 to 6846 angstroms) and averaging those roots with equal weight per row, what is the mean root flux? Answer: 3.22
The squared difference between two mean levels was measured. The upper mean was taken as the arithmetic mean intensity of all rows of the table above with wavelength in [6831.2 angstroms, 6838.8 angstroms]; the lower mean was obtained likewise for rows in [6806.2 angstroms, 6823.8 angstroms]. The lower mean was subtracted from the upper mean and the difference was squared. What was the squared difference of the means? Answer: 0.21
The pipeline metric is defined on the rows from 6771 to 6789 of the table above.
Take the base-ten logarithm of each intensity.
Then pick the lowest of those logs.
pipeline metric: 1.02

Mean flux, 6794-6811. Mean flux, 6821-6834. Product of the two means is 104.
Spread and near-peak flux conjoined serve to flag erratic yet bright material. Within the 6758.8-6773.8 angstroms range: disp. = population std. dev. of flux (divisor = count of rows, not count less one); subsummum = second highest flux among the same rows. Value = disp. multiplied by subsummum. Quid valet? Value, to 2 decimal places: 1.66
